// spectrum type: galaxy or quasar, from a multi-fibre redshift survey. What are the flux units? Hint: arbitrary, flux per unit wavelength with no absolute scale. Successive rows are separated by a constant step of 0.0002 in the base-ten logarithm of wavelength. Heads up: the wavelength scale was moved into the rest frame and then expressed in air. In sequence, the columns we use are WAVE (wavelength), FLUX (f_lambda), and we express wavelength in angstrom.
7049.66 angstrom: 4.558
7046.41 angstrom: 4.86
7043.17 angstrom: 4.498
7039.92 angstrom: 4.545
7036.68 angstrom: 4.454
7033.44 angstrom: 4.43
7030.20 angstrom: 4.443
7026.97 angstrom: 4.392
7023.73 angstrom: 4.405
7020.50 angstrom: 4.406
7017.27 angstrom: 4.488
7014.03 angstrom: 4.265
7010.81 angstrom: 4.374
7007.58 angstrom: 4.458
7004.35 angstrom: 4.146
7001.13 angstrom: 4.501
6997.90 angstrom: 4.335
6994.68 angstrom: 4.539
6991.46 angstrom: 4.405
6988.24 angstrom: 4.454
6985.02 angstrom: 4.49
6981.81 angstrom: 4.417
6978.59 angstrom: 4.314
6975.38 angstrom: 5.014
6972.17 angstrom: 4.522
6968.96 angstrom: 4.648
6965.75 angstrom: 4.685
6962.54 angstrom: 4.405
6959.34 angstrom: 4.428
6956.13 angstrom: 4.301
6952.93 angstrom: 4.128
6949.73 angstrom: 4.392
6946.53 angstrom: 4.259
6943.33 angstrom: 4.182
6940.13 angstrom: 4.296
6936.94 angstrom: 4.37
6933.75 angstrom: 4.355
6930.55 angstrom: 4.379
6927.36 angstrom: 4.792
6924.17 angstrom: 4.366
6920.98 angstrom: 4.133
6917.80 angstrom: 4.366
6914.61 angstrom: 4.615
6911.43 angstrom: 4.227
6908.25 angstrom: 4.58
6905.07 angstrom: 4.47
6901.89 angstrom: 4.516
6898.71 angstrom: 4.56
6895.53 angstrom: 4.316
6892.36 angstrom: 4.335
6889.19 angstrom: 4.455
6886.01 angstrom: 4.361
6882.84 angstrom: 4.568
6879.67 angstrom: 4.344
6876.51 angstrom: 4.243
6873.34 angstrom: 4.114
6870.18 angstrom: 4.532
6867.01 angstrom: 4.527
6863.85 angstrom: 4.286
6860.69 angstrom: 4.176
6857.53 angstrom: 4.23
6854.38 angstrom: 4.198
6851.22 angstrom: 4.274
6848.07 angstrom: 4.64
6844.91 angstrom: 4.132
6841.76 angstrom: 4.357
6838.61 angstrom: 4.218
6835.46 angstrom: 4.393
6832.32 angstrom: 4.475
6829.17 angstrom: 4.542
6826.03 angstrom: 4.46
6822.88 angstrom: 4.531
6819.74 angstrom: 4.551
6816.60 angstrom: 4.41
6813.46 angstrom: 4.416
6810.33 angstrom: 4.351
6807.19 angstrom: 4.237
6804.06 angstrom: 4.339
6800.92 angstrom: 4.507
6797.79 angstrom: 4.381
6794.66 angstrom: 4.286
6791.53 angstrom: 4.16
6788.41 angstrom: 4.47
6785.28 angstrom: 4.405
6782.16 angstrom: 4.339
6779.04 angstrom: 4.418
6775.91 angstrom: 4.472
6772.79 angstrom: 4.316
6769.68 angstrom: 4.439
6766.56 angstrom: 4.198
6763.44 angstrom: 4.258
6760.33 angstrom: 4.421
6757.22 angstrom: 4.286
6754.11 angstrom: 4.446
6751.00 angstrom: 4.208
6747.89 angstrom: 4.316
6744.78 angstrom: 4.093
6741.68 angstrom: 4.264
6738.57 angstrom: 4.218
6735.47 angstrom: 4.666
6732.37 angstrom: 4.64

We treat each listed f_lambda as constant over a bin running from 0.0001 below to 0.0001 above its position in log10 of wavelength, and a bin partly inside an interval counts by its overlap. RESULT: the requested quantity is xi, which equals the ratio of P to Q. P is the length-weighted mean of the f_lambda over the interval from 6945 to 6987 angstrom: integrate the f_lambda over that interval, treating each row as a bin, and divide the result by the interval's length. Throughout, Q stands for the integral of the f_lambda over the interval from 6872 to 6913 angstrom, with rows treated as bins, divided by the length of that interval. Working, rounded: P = 4.46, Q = 4.39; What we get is 1.02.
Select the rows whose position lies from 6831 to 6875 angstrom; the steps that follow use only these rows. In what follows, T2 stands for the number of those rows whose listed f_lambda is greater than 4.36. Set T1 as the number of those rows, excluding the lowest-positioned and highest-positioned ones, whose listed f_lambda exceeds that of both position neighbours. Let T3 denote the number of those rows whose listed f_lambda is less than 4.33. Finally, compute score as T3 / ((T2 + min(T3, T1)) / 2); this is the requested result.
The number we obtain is 1.8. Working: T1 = 4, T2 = 5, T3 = 8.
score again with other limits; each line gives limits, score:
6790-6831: 0.5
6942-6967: 1.3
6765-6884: 0.9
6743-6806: 1.1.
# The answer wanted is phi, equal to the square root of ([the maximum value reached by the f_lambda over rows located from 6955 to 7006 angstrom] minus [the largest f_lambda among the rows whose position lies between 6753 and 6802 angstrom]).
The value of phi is 0.71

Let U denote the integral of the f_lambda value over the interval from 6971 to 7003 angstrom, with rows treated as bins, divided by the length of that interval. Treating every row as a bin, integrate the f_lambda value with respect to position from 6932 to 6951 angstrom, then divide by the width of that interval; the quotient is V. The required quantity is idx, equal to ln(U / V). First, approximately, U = 4.50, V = 4.31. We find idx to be 0.043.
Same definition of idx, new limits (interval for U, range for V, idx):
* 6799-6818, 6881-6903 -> -0.015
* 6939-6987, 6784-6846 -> 0.011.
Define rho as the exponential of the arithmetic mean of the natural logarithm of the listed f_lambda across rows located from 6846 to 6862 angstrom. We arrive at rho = 4.30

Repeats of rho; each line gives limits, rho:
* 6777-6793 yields 4.36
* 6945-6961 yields 4.30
